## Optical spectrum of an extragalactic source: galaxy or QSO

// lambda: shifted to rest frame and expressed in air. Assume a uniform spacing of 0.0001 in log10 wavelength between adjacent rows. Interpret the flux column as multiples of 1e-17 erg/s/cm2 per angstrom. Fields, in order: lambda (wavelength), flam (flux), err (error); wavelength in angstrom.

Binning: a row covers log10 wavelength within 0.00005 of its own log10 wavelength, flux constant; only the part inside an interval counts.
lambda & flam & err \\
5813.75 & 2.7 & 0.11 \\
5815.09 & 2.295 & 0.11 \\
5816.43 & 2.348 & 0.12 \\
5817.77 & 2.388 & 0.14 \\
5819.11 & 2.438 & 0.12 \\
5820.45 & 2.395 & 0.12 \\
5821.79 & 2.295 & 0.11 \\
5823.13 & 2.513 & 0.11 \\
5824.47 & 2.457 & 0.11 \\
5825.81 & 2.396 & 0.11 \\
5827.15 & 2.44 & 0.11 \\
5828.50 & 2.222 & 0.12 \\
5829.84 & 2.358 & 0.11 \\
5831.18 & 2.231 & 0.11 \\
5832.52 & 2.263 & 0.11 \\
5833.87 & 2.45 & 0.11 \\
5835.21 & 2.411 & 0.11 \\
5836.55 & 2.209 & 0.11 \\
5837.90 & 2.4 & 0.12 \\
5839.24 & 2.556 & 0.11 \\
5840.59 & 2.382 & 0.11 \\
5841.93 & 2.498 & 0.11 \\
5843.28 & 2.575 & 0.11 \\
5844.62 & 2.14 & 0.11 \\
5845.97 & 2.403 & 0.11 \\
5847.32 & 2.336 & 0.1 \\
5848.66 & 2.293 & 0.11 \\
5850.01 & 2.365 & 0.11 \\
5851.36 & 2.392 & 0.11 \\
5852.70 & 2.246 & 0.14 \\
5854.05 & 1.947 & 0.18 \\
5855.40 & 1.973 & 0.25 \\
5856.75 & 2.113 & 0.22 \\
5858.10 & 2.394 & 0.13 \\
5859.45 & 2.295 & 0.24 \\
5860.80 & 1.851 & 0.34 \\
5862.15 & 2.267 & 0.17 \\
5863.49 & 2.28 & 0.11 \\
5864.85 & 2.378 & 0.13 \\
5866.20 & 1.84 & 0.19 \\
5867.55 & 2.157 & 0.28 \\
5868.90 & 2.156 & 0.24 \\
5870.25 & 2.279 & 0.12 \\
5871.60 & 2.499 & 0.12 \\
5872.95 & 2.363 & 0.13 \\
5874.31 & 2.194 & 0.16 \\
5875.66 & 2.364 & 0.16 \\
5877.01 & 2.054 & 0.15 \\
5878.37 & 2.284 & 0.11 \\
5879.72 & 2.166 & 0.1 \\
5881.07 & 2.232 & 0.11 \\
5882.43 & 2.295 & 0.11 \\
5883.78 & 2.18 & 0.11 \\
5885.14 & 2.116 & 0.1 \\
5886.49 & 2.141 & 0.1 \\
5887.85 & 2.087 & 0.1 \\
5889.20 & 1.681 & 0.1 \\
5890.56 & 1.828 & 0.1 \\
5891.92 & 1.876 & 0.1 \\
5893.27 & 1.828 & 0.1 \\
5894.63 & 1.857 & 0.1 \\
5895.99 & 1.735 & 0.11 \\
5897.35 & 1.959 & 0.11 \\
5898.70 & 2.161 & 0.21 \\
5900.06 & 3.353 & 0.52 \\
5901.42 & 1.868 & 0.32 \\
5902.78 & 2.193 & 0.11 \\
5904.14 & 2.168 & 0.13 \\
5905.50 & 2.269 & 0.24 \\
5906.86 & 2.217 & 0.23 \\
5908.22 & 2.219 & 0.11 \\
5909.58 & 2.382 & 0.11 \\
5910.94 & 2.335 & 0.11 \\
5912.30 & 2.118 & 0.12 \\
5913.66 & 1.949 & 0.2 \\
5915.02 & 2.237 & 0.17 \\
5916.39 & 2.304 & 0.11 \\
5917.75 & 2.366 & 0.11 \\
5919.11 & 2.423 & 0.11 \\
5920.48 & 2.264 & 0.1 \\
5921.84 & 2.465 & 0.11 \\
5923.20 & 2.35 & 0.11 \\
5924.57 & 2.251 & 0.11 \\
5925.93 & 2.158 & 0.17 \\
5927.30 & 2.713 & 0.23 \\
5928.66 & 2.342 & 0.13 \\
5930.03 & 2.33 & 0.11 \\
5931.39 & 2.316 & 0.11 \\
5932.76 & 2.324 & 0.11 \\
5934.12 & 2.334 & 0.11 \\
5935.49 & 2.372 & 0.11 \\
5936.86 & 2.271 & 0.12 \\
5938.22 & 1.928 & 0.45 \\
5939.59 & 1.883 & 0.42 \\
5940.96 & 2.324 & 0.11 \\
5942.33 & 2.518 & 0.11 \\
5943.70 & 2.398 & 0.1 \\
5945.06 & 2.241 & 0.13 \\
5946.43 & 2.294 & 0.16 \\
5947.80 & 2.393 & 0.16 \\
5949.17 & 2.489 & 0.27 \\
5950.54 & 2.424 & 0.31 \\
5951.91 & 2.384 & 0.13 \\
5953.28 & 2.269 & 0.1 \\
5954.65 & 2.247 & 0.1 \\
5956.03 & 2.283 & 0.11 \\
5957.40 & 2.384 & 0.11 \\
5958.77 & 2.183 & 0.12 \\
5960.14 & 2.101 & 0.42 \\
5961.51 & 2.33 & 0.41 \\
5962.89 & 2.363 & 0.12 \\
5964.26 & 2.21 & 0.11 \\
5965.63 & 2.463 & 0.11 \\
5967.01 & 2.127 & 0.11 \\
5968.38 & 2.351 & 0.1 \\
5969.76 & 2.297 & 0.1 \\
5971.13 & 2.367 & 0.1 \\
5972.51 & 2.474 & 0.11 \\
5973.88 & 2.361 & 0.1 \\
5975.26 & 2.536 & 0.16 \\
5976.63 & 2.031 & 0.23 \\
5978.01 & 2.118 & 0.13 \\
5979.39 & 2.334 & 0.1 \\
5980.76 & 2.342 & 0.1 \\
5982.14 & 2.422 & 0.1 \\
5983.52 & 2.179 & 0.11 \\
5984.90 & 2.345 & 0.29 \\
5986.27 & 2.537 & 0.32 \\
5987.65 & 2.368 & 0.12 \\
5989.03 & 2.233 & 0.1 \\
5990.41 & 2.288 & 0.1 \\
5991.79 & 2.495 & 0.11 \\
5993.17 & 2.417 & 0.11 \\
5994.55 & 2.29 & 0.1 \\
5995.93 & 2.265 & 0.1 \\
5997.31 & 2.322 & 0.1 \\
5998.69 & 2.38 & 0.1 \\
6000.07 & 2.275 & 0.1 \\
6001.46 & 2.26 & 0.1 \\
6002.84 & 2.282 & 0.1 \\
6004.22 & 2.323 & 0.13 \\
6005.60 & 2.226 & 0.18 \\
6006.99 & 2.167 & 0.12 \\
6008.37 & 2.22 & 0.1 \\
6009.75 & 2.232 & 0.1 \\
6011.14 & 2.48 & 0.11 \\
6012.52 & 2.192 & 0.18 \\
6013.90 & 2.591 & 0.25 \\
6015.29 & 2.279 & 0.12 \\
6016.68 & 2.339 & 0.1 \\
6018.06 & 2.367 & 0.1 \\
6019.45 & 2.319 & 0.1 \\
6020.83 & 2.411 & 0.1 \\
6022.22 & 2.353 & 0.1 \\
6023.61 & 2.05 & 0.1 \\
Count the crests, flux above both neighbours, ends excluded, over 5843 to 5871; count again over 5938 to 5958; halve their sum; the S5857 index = 3.5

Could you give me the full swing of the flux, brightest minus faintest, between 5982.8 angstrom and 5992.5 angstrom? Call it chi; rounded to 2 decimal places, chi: 0.36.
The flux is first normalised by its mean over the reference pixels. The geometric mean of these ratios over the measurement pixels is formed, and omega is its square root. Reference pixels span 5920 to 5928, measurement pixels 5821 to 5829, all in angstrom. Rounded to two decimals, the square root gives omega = 1.00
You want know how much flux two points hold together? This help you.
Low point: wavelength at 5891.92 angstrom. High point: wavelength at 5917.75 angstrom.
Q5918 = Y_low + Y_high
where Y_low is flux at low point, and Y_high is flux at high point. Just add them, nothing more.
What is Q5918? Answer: 4.24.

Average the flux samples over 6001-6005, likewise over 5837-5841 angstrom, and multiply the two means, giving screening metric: 5.6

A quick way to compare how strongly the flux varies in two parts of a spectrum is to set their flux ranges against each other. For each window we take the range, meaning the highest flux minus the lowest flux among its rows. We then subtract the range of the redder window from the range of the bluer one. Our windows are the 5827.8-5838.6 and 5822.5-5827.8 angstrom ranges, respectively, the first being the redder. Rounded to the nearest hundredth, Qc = -0.12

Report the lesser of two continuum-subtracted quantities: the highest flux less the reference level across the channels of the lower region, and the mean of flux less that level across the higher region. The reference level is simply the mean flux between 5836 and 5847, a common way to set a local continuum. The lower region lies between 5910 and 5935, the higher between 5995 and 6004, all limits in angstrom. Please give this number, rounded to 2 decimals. -0.10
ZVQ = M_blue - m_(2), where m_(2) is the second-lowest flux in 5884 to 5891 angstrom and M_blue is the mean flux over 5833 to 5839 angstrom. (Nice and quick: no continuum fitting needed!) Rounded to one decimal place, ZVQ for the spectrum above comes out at 0.5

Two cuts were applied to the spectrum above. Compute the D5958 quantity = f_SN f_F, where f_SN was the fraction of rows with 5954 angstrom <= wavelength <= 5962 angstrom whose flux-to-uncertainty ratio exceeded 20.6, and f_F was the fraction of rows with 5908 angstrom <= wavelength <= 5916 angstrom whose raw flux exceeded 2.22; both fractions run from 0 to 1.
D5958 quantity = 0.25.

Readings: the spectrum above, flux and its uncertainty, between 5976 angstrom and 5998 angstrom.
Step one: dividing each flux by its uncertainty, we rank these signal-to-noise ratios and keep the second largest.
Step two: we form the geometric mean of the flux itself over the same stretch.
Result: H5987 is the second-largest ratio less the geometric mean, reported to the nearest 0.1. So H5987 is 21.1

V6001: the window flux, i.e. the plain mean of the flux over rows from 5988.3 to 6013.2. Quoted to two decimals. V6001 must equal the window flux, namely 2.30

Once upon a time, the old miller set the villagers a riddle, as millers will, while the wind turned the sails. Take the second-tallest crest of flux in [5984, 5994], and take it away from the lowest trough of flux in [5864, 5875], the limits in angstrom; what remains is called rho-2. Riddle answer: -0.7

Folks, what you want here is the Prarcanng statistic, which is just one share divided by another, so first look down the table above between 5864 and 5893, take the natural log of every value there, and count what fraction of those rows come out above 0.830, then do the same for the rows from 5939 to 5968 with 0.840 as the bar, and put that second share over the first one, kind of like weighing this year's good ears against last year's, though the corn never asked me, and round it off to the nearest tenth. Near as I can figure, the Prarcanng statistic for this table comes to 2.2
